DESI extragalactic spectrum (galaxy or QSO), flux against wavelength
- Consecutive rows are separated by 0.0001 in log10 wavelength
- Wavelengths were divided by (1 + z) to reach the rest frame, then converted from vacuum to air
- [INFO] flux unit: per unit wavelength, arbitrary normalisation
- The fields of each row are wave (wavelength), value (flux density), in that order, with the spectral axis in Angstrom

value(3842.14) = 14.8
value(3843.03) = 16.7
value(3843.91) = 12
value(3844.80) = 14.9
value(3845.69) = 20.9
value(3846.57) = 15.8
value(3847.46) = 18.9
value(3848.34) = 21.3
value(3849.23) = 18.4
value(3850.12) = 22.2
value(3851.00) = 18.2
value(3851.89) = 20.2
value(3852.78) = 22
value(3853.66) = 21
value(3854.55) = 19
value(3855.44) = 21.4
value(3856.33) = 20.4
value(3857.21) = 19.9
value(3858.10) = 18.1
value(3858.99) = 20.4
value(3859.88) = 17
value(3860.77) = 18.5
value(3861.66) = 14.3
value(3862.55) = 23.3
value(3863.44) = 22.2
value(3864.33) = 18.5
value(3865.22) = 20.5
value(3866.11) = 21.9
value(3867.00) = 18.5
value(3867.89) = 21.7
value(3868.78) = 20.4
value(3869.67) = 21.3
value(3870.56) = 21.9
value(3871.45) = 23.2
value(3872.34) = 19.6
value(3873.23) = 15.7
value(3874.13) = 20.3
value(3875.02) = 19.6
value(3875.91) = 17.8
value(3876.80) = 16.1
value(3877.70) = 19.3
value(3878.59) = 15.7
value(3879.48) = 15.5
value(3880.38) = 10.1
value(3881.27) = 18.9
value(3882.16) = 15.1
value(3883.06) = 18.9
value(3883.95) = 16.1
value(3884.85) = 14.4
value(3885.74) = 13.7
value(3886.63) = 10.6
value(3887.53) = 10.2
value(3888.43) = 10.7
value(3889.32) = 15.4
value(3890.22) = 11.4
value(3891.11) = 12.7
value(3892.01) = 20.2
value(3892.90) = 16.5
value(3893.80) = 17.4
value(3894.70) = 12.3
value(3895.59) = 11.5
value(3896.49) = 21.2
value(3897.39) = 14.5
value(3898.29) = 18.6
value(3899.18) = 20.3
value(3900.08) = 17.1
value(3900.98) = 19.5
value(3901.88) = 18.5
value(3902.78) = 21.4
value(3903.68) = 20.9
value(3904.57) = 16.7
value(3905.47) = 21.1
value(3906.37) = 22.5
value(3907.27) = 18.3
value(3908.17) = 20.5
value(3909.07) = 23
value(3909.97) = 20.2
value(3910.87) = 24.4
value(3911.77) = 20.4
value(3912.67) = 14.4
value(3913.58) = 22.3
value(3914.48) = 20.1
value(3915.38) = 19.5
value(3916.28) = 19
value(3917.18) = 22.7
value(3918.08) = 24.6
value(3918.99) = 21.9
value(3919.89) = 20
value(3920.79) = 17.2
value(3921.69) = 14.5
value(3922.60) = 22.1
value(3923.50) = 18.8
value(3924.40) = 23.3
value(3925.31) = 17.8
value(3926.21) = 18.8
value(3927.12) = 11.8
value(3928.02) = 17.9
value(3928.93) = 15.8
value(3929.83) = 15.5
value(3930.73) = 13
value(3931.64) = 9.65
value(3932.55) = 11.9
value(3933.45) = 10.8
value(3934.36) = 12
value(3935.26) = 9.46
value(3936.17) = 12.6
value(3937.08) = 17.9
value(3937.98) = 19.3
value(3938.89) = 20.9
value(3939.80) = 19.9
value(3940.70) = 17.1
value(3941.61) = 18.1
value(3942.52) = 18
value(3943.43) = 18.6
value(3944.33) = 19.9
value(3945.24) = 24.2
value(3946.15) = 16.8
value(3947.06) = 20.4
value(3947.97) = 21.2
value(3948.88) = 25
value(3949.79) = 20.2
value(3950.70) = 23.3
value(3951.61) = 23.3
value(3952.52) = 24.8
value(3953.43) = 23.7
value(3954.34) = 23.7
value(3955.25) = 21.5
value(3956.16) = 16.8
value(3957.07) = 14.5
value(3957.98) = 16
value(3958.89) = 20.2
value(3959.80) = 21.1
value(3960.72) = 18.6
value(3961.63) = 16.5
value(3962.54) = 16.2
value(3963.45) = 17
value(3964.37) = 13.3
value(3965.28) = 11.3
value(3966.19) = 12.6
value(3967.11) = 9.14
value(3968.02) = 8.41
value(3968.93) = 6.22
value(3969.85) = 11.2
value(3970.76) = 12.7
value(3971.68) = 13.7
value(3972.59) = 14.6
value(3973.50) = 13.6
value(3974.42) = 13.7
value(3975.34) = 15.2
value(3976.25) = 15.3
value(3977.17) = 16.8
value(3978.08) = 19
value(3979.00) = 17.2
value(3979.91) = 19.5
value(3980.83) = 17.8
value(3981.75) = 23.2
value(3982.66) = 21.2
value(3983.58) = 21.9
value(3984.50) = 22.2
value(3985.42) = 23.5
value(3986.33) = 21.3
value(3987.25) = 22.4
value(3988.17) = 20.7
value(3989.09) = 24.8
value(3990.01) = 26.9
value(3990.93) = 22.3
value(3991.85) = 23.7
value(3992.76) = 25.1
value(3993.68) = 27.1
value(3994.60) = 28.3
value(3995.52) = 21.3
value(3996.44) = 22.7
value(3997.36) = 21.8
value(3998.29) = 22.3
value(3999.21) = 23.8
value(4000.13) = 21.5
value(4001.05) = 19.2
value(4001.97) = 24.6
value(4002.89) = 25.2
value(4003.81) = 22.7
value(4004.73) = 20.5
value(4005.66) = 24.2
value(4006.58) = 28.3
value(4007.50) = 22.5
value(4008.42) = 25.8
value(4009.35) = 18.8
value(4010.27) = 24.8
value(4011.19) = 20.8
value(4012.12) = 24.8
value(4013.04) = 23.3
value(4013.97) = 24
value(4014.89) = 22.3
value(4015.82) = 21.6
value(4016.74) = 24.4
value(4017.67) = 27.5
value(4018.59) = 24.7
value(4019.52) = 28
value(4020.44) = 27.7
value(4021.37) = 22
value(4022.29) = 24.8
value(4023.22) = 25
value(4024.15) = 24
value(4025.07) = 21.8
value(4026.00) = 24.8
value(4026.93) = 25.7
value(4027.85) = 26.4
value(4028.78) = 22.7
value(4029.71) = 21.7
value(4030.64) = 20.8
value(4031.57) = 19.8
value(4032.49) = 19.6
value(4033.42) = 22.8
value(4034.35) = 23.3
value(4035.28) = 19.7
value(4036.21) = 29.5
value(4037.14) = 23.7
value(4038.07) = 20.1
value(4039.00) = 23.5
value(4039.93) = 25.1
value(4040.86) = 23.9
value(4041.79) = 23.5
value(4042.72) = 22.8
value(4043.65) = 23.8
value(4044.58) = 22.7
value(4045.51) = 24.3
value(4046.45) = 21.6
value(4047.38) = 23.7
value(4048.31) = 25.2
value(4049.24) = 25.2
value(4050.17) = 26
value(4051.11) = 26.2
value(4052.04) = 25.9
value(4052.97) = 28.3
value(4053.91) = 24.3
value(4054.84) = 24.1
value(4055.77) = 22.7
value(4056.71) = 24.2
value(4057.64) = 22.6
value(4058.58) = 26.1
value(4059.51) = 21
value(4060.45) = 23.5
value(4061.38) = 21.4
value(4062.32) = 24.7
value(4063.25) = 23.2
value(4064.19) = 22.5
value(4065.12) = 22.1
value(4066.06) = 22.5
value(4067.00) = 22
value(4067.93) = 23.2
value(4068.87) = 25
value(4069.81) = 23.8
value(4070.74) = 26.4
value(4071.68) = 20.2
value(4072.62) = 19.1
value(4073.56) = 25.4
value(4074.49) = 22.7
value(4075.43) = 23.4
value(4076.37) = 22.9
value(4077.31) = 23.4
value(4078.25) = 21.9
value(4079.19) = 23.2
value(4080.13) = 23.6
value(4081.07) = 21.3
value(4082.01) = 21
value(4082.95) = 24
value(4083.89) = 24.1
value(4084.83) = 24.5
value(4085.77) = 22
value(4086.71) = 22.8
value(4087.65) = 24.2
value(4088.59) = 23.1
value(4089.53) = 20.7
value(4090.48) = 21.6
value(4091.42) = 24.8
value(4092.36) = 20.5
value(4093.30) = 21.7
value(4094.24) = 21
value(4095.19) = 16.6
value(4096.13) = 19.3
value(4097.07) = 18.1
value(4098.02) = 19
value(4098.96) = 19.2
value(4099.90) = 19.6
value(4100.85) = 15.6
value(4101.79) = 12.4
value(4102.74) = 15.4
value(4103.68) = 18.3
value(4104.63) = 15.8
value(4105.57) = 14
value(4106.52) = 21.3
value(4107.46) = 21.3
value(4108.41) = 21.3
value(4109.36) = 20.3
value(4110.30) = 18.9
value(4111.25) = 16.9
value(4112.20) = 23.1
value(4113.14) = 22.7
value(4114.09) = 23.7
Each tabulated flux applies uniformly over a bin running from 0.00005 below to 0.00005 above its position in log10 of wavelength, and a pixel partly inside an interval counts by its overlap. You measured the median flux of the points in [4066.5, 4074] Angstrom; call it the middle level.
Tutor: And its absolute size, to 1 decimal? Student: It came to 23.5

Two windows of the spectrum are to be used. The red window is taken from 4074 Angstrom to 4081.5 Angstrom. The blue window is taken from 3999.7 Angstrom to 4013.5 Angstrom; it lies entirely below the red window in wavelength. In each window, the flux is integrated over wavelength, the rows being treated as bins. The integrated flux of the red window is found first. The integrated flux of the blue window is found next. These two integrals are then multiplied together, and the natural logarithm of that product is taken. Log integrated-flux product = 10.91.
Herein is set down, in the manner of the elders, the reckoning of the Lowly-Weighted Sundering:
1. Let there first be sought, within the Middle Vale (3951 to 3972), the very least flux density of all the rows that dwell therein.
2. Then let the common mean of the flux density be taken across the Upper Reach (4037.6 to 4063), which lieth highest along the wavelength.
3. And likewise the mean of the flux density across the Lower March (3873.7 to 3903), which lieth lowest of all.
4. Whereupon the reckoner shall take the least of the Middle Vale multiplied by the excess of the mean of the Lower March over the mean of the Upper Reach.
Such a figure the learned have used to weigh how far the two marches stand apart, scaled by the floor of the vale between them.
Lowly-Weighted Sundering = -49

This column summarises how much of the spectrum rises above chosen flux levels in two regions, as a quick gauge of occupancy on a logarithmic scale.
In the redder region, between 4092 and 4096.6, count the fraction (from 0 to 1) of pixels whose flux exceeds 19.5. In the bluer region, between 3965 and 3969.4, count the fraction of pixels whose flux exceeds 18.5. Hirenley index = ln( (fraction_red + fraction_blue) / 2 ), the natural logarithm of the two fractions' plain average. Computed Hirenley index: -1.2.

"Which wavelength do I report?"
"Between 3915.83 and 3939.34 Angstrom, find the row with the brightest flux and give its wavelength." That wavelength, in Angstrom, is 3918.08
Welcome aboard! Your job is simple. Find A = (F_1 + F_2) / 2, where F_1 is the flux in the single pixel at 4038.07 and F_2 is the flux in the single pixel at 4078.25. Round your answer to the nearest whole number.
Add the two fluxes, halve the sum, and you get 21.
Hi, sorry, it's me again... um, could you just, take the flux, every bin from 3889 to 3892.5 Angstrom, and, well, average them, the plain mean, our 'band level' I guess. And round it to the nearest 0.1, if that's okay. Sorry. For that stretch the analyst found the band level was 14.9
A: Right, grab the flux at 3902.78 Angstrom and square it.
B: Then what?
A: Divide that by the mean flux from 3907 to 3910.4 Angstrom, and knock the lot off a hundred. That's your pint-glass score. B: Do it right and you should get 78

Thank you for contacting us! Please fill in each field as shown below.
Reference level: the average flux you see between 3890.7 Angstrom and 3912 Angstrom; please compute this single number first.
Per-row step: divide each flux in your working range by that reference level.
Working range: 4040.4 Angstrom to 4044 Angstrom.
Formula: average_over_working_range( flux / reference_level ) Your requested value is 1.25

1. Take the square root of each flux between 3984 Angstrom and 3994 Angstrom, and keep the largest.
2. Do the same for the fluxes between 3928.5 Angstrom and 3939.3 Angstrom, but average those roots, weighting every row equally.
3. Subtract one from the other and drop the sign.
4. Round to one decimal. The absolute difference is 1.5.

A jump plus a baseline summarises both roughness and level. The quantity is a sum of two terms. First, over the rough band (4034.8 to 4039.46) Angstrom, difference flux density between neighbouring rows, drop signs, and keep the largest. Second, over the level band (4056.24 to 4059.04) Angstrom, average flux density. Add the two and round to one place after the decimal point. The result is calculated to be 34.1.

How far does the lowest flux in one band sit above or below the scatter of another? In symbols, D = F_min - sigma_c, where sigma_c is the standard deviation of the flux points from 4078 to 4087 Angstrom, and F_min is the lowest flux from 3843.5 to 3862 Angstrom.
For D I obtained 11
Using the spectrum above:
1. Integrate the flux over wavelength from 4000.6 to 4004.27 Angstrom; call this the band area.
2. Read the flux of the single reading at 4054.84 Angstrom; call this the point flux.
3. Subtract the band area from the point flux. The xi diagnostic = -60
